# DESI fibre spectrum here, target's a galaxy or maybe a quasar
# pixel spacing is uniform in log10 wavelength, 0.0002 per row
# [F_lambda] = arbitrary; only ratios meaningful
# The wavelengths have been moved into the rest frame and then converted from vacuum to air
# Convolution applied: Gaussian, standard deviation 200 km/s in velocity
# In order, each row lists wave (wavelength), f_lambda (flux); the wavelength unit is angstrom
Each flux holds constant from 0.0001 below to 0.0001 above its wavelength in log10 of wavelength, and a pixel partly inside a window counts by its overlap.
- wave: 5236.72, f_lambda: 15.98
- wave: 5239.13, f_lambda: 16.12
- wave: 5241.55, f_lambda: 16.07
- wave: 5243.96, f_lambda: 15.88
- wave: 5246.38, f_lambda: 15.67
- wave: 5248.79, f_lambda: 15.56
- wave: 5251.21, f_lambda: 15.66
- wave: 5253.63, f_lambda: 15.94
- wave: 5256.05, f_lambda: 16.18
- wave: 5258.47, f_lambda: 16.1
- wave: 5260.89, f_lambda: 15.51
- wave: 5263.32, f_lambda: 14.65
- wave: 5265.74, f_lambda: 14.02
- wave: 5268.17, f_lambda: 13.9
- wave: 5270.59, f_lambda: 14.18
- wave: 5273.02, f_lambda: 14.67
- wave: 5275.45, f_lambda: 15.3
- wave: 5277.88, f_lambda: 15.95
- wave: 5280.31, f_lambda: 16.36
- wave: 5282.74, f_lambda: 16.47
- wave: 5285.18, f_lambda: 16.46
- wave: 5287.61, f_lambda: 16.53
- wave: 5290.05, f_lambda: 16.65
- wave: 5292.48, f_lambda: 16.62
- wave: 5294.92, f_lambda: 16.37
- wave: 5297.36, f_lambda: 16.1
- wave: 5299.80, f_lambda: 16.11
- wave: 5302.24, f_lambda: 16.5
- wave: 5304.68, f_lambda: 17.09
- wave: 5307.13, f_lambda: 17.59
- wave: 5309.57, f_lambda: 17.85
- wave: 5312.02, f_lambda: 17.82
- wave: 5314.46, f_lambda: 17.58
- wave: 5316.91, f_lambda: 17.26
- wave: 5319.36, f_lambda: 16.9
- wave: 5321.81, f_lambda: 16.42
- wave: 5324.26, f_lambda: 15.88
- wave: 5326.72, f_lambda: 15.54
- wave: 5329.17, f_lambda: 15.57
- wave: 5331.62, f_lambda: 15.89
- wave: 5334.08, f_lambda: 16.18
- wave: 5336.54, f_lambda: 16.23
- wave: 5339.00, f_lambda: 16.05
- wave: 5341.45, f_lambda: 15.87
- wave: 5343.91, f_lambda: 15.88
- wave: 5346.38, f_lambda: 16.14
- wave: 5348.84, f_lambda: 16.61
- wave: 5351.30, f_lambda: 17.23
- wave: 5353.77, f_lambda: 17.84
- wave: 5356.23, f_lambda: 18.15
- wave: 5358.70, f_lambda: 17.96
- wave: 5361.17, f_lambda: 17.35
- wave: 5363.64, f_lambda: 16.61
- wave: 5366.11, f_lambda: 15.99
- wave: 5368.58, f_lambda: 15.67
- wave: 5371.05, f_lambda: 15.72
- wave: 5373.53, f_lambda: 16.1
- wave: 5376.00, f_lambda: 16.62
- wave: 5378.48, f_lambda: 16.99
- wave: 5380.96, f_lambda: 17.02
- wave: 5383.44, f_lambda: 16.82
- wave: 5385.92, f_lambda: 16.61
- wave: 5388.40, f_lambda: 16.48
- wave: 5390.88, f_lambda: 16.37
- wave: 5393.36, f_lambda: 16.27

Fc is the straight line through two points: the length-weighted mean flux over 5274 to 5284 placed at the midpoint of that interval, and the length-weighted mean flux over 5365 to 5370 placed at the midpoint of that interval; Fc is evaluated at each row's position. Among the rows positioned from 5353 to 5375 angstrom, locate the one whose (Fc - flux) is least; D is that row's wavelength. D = 5356.23 angstrom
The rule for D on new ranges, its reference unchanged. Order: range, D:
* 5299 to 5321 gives 5309.57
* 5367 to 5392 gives 5380.96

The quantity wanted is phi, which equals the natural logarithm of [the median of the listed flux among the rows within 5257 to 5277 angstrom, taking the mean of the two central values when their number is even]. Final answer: 2.69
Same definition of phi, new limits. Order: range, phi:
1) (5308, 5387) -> 2.81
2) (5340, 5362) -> 2.85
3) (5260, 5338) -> 2.79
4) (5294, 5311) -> 2.80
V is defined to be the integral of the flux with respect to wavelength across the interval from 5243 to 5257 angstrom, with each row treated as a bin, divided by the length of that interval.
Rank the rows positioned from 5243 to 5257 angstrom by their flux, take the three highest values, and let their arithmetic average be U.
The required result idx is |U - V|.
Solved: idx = 0.19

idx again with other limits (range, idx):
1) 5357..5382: 0.82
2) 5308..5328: 0.83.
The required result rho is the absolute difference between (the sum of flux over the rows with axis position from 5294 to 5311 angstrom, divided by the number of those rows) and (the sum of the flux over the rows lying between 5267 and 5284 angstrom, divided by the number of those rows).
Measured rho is 1.5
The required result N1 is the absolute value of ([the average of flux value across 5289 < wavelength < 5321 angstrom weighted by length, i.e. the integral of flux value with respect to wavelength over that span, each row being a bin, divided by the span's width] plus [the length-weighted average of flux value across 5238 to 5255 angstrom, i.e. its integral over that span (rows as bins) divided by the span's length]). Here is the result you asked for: 32.8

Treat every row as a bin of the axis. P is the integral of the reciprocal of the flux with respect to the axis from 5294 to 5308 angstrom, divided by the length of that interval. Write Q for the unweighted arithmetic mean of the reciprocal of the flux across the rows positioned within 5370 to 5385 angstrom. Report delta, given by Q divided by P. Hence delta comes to 1.00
